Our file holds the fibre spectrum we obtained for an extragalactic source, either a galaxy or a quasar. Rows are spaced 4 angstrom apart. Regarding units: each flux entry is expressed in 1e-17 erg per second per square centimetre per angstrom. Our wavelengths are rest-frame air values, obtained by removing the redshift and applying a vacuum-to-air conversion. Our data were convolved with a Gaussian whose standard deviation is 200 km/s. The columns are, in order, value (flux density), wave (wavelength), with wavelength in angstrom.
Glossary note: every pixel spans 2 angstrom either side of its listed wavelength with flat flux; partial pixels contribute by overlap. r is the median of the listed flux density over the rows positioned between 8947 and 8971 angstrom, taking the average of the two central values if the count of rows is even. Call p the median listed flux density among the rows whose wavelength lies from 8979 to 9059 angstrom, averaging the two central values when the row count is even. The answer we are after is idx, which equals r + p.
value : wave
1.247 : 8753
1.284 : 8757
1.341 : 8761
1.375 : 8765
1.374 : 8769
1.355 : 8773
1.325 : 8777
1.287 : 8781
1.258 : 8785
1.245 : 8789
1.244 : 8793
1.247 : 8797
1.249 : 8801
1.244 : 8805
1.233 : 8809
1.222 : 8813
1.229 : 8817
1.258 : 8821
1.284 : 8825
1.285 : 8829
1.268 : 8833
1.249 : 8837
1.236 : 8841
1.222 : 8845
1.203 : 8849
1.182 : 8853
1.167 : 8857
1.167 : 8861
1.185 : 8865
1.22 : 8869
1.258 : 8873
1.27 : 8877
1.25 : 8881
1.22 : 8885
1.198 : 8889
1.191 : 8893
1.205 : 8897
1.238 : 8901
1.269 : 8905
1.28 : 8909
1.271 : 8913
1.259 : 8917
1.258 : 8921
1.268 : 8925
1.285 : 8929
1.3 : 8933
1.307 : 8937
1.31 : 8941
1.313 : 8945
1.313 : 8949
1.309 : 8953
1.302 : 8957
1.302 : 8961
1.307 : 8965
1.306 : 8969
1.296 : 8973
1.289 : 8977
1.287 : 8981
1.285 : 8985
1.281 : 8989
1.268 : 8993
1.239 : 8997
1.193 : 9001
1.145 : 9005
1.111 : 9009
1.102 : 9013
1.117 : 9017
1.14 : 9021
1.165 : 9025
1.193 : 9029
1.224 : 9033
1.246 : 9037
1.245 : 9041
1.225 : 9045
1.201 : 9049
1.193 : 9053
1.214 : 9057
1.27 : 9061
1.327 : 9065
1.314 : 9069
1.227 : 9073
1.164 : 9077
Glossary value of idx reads 2.51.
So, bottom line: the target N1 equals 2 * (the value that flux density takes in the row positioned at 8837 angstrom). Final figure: 2.50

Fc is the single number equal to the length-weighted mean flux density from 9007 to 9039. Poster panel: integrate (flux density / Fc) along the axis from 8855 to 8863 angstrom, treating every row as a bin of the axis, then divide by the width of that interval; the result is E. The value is 1.00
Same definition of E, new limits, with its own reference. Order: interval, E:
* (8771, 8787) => 1.12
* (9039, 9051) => 1.05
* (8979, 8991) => 1.11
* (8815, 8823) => 1.07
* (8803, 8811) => 1.07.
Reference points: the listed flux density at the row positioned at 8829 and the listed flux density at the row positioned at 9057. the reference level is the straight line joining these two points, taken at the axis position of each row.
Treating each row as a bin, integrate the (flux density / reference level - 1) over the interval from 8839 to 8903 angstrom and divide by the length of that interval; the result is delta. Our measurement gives -0.046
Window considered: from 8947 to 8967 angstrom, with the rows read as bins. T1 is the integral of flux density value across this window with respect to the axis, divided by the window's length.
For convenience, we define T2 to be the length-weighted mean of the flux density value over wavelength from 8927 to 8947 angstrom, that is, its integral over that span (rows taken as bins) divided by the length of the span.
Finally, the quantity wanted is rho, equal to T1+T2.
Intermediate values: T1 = 1.31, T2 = 1.30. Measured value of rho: 2.61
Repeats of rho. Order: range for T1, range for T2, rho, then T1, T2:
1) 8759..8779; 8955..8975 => 2.66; 1.35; 1.30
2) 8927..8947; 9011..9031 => 2.45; 1.30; 1.14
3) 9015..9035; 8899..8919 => 2.43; 1.17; 1.26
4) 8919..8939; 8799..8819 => 2.52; 1.28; 1.24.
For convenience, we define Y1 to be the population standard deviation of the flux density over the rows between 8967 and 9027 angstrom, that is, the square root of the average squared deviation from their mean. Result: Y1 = 0.075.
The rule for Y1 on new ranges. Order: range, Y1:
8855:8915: 0.038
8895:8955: 0.030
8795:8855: 0.027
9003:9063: 0.052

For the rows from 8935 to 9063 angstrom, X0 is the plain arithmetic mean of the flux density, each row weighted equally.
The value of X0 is 1.24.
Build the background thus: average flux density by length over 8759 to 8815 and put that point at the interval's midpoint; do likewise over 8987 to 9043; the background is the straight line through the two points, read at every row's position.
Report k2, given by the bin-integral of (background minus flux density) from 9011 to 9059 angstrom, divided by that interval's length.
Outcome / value -0.01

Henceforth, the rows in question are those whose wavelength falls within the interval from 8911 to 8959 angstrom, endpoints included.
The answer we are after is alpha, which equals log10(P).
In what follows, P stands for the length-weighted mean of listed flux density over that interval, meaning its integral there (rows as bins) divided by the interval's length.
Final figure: 0.111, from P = 1.29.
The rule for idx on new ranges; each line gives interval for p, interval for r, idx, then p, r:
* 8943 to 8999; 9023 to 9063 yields 2.52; 1.30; 1.22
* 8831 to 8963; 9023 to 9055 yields 2.47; 1.26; 1.21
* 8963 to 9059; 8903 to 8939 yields 2.50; 1.22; 1.27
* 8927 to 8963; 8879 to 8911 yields 2.54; 1.31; 1.23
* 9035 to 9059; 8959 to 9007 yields 2.51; 1.22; 1.29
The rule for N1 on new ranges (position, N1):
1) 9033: 2.45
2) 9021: 2.28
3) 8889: 2.40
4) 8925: 2.54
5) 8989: 2.56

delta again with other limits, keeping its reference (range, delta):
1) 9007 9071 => -0.011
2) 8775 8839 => -0.026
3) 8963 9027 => -0.010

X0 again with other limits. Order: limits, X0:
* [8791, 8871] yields 1.23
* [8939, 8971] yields 1.31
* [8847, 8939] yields 1.24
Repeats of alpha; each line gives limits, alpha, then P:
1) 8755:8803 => 0.113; 1.30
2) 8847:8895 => 0.083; 1.21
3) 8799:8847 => 0.096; 1.25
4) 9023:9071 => 0.092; 1.23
